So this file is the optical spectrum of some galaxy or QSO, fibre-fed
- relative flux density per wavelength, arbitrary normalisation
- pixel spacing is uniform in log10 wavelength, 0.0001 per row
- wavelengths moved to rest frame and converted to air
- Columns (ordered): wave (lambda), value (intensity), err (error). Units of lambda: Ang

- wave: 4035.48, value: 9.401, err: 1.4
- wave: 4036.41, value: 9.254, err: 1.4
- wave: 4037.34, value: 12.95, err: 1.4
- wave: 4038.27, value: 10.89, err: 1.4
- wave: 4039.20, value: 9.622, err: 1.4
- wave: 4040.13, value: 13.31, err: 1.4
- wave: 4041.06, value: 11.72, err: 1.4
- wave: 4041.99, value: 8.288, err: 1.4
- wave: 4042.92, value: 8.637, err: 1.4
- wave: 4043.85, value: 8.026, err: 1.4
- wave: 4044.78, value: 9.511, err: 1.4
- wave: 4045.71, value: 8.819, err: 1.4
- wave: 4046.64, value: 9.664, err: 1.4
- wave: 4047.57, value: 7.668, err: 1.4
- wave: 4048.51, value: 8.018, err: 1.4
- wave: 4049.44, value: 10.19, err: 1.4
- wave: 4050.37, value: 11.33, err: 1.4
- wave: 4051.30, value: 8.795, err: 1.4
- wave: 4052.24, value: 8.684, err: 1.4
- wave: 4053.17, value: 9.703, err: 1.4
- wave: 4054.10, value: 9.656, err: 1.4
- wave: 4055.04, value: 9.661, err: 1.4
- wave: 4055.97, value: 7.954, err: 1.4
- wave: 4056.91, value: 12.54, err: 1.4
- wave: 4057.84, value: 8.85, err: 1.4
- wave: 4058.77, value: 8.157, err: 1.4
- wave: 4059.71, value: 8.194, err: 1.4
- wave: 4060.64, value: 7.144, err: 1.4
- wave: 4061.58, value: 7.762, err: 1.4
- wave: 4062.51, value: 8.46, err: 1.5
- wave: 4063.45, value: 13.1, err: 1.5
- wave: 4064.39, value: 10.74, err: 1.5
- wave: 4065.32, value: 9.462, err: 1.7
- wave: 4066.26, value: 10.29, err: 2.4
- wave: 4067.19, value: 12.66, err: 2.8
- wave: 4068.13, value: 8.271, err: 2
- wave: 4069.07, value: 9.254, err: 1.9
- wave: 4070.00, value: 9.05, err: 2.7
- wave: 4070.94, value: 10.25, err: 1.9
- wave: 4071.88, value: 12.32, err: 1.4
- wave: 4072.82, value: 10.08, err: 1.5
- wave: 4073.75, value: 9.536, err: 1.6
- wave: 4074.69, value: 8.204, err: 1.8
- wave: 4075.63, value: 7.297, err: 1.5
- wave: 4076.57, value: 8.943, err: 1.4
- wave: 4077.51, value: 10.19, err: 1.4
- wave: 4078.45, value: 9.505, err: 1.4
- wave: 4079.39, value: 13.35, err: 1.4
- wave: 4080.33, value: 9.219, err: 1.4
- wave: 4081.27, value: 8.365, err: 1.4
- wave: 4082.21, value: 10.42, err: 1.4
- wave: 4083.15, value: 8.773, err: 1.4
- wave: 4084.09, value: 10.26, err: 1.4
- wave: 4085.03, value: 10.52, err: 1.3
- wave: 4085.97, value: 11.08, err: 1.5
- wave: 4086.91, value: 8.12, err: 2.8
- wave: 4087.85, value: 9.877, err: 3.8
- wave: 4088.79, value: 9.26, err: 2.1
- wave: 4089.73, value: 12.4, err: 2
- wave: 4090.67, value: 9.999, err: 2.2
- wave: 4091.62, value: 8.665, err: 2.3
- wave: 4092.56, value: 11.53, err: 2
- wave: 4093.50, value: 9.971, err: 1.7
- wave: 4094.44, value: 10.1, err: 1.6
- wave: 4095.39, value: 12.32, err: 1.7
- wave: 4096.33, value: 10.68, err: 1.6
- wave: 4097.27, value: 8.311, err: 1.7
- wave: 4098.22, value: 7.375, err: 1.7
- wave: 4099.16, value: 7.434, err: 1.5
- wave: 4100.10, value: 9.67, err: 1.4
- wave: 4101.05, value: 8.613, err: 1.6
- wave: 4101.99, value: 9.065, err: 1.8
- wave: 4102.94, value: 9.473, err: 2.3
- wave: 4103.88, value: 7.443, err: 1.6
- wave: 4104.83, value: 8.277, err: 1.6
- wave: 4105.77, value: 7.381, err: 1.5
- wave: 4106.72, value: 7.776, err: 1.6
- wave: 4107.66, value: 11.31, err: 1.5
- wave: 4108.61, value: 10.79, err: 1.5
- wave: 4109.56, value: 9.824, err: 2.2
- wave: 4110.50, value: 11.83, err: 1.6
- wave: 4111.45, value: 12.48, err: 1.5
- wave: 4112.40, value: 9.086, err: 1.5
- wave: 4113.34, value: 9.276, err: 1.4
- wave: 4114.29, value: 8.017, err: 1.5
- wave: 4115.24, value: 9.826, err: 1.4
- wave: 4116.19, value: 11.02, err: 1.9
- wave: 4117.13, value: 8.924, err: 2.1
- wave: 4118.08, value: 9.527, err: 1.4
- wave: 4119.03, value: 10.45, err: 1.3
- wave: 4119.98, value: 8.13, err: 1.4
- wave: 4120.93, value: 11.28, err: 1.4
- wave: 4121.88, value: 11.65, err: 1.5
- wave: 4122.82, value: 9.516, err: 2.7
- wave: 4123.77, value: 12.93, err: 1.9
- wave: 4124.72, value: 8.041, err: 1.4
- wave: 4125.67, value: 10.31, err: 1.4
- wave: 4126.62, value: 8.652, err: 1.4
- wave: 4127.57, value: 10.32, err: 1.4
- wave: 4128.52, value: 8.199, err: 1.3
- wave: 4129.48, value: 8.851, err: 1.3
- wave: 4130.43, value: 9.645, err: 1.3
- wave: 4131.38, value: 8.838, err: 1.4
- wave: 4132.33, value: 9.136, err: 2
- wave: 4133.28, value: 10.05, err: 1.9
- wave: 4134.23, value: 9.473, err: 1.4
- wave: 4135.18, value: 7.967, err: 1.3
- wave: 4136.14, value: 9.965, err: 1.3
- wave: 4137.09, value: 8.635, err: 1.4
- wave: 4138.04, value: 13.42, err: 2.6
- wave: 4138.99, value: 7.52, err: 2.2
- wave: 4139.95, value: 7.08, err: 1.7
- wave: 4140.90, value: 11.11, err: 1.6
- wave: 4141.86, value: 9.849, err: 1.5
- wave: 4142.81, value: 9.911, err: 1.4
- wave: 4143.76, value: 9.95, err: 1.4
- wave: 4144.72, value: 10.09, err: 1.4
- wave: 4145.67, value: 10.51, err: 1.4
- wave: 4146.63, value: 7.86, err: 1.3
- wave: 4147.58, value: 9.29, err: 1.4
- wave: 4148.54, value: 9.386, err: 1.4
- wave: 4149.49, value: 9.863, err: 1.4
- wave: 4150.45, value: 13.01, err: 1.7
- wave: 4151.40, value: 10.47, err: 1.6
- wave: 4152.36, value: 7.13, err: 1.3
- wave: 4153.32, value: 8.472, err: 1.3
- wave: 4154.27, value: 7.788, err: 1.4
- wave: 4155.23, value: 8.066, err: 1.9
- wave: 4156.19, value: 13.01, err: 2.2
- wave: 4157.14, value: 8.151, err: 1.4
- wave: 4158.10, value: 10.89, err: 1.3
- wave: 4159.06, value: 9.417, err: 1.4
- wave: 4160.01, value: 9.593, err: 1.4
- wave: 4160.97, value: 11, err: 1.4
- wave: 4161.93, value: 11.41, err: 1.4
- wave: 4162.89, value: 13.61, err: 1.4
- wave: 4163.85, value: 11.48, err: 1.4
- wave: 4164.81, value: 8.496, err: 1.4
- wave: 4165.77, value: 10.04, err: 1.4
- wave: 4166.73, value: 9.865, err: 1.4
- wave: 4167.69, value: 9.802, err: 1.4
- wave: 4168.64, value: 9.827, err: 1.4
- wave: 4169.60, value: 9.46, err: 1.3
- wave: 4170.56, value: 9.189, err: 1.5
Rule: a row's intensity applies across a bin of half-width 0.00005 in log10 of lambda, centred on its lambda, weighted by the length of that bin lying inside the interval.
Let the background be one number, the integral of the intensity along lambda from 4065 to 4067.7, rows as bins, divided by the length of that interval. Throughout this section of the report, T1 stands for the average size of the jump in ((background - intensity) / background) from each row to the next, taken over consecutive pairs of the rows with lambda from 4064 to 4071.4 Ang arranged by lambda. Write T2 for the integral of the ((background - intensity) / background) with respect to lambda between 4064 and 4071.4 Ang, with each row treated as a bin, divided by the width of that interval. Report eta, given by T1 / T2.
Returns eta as 1.9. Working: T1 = 0.148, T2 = 0.08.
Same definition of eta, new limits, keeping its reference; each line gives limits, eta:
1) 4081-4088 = 1.4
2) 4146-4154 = 1.2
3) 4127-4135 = 0.6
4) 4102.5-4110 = 0.7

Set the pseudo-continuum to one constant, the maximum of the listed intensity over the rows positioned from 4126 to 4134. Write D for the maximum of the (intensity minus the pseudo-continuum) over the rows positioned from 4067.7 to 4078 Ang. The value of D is 2.0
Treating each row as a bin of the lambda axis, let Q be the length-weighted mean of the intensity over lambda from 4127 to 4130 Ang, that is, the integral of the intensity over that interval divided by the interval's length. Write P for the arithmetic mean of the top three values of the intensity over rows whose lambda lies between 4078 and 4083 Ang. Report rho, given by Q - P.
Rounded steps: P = 11.1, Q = 9.1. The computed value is -2.0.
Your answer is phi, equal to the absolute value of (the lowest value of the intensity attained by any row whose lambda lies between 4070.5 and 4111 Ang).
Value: 7.3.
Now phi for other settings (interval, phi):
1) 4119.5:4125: 8.0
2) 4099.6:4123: 7.4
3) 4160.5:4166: 8.5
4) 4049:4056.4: 8.0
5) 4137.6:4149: 7.1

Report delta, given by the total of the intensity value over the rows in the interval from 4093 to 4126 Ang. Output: 338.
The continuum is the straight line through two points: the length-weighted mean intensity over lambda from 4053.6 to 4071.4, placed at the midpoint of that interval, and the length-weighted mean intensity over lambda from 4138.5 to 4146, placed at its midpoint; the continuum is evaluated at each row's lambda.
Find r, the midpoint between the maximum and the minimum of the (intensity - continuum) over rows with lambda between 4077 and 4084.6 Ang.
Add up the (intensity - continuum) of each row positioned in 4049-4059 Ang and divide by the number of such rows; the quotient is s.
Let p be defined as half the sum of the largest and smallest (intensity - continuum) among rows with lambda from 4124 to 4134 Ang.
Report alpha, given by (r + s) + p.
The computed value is 1.0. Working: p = -0.3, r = 1.32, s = 0.04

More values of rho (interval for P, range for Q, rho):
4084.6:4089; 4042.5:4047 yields -1.6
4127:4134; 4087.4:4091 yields 0.4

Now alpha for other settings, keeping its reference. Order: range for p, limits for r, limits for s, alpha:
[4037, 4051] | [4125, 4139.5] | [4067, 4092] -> 2.2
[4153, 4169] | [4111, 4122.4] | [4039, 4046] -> 2.1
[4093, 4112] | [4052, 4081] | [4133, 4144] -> 1.2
